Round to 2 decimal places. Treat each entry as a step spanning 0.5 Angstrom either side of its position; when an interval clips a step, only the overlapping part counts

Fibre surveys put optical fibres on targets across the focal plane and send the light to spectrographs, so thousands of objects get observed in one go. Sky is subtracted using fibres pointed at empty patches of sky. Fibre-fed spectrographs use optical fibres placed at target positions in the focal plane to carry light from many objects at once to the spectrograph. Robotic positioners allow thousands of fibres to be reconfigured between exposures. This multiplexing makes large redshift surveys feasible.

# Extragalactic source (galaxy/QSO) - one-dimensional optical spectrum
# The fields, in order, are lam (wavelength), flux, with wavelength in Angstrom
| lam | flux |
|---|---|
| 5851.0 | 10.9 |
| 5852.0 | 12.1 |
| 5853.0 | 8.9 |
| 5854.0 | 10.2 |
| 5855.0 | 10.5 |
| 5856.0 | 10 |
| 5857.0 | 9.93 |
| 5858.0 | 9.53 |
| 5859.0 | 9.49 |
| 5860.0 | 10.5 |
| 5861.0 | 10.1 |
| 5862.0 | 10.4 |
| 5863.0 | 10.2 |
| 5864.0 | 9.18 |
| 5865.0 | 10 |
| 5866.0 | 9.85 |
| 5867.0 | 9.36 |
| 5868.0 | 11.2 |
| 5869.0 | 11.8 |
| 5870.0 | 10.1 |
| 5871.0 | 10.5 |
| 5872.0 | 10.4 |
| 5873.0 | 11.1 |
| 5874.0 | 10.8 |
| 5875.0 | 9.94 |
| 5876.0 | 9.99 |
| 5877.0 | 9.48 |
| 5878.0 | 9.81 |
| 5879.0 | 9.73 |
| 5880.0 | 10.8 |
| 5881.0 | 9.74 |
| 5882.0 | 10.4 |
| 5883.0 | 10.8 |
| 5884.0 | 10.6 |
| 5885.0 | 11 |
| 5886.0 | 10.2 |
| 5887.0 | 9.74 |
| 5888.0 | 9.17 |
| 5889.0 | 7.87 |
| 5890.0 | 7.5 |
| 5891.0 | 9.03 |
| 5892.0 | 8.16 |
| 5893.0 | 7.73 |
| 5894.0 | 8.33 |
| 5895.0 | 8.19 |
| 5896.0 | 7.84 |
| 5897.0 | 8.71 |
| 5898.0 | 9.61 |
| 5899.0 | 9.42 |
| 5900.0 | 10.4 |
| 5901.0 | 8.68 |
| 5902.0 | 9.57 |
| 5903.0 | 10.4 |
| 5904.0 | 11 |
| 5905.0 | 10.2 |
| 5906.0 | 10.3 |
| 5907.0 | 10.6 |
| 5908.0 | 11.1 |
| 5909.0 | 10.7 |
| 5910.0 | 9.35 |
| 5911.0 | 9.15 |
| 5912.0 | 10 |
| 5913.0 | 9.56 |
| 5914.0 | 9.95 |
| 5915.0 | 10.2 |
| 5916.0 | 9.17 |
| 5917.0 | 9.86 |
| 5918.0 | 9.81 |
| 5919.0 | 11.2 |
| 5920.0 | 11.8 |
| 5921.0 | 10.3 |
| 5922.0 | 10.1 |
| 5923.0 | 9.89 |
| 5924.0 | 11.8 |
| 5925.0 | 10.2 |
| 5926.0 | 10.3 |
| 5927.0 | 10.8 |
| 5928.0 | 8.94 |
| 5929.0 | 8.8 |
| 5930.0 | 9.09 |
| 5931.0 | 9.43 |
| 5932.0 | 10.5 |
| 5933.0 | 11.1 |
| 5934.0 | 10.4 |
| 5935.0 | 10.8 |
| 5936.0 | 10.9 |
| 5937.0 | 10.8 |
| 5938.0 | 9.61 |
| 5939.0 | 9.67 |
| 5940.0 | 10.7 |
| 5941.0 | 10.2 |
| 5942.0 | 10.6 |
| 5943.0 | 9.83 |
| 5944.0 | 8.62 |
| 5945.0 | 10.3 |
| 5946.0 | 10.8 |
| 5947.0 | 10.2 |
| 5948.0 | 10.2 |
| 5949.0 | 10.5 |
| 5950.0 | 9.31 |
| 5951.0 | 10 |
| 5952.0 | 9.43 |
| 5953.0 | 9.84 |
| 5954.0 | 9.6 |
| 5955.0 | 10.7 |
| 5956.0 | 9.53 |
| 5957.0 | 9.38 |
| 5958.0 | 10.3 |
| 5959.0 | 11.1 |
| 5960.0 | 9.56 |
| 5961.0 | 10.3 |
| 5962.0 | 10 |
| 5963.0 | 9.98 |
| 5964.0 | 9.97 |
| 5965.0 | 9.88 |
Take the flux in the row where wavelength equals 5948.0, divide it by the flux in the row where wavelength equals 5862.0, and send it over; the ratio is 0.98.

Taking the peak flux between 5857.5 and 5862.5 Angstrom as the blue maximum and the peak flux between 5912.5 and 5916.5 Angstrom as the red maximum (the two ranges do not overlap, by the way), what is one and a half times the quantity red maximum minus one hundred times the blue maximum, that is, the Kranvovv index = -1560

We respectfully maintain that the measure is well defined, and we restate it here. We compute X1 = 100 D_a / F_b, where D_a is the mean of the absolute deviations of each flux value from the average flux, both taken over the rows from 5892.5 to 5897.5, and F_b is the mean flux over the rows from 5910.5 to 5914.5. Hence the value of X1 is 3.1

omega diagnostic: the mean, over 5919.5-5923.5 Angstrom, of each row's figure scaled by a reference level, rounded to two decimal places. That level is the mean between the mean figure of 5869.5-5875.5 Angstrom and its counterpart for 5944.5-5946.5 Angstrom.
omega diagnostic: 1.00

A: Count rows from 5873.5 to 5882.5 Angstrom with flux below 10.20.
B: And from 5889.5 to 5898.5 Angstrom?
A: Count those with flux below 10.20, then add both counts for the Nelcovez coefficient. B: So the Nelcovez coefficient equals 15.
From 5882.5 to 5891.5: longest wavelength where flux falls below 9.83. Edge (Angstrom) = 5891.0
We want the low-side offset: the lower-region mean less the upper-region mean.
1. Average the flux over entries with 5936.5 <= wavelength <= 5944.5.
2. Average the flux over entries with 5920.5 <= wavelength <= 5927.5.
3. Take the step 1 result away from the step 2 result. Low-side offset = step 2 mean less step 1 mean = 0.48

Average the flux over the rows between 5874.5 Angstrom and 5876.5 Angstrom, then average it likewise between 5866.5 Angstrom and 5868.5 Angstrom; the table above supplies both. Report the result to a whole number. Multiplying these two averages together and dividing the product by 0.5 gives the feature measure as 205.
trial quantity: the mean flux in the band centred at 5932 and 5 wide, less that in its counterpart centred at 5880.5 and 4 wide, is -0.1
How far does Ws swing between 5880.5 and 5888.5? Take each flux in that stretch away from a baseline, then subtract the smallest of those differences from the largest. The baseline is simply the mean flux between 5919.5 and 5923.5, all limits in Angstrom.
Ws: 1.8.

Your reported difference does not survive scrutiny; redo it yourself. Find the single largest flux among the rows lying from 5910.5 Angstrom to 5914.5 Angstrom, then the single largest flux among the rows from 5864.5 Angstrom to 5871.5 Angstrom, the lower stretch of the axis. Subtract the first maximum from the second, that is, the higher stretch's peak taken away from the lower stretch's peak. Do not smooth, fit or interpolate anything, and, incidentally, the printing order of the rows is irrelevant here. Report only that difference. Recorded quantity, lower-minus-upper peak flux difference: 1.8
